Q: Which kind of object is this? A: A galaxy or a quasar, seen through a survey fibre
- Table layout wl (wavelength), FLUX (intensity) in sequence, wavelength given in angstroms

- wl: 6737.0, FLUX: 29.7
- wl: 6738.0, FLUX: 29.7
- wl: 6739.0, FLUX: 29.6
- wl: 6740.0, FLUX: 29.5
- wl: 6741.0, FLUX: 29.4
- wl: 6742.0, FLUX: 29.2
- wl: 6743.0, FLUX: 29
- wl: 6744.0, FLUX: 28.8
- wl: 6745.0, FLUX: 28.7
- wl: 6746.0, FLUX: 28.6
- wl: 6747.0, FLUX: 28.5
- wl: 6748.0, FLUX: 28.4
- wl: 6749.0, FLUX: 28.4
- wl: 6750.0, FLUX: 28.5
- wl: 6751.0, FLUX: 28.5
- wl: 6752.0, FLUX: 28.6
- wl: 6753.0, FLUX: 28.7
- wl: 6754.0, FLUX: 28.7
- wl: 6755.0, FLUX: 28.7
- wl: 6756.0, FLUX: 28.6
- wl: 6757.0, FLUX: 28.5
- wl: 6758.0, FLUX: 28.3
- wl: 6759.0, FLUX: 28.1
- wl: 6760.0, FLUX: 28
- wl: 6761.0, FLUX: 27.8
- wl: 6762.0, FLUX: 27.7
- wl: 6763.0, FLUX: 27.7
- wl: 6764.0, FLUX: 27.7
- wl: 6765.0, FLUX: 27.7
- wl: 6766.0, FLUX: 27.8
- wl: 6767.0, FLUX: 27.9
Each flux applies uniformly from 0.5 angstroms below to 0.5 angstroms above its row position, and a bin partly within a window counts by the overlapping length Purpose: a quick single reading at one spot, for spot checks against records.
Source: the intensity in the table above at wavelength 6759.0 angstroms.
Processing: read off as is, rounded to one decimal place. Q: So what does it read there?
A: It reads 28.1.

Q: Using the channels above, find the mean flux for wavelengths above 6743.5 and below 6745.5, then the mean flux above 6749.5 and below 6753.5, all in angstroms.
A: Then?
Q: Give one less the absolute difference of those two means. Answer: 0.8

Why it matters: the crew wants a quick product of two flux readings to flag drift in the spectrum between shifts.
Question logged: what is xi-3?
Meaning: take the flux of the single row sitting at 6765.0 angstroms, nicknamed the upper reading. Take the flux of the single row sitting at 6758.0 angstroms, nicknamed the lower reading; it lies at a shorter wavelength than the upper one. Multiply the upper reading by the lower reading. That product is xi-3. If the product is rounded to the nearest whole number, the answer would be 784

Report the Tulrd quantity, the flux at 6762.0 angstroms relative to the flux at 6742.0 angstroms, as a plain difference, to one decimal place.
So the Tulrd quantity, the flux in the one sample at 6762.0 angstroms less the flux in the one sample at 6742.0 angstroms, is -1.5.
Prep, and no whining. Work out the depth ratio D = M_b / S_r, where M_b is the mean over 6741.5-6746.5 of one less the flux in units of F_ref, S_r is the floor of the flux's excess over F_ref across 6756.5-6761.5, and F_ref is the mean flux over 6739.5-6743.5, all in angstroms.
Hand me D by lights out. -0.010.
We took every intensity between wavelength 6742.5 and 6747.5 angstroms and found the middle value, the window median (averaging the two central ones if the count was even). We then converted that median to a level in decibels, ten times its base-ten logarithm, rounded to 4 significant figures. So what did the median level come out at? 14.58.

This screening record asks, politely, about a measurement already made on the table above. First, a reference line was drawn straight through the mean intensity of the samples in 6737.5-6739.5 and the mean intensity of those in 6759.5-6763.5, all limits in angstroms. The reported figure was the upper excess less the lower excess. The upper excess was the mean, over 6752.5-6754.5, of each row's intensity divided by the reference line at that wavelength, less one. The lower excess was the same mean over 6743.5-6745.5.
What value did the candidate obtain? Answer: 0.023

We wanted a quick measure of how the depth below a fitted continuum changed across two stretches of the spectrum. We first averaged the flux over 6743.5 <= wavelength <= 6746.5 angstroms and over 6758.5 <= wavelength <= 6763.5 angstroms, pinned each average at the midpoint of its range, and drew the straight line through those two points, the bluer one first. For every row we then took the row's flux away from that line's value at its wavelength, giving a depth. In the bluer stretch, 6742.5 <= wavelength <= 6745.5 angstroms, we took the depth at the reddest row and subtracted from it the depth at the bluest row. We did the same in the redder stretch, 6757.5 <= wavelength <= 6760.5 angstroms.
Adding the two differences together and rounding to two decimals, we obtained 0.39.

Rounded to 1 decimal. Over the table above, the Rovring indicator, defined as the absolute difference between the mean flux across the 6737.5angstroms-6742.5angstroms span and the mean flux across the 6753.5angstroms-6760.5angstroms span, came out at 1.1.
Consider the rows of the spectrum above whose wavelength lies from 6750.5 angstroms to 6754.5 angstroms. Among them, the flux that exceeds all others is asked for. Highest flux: 28.7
